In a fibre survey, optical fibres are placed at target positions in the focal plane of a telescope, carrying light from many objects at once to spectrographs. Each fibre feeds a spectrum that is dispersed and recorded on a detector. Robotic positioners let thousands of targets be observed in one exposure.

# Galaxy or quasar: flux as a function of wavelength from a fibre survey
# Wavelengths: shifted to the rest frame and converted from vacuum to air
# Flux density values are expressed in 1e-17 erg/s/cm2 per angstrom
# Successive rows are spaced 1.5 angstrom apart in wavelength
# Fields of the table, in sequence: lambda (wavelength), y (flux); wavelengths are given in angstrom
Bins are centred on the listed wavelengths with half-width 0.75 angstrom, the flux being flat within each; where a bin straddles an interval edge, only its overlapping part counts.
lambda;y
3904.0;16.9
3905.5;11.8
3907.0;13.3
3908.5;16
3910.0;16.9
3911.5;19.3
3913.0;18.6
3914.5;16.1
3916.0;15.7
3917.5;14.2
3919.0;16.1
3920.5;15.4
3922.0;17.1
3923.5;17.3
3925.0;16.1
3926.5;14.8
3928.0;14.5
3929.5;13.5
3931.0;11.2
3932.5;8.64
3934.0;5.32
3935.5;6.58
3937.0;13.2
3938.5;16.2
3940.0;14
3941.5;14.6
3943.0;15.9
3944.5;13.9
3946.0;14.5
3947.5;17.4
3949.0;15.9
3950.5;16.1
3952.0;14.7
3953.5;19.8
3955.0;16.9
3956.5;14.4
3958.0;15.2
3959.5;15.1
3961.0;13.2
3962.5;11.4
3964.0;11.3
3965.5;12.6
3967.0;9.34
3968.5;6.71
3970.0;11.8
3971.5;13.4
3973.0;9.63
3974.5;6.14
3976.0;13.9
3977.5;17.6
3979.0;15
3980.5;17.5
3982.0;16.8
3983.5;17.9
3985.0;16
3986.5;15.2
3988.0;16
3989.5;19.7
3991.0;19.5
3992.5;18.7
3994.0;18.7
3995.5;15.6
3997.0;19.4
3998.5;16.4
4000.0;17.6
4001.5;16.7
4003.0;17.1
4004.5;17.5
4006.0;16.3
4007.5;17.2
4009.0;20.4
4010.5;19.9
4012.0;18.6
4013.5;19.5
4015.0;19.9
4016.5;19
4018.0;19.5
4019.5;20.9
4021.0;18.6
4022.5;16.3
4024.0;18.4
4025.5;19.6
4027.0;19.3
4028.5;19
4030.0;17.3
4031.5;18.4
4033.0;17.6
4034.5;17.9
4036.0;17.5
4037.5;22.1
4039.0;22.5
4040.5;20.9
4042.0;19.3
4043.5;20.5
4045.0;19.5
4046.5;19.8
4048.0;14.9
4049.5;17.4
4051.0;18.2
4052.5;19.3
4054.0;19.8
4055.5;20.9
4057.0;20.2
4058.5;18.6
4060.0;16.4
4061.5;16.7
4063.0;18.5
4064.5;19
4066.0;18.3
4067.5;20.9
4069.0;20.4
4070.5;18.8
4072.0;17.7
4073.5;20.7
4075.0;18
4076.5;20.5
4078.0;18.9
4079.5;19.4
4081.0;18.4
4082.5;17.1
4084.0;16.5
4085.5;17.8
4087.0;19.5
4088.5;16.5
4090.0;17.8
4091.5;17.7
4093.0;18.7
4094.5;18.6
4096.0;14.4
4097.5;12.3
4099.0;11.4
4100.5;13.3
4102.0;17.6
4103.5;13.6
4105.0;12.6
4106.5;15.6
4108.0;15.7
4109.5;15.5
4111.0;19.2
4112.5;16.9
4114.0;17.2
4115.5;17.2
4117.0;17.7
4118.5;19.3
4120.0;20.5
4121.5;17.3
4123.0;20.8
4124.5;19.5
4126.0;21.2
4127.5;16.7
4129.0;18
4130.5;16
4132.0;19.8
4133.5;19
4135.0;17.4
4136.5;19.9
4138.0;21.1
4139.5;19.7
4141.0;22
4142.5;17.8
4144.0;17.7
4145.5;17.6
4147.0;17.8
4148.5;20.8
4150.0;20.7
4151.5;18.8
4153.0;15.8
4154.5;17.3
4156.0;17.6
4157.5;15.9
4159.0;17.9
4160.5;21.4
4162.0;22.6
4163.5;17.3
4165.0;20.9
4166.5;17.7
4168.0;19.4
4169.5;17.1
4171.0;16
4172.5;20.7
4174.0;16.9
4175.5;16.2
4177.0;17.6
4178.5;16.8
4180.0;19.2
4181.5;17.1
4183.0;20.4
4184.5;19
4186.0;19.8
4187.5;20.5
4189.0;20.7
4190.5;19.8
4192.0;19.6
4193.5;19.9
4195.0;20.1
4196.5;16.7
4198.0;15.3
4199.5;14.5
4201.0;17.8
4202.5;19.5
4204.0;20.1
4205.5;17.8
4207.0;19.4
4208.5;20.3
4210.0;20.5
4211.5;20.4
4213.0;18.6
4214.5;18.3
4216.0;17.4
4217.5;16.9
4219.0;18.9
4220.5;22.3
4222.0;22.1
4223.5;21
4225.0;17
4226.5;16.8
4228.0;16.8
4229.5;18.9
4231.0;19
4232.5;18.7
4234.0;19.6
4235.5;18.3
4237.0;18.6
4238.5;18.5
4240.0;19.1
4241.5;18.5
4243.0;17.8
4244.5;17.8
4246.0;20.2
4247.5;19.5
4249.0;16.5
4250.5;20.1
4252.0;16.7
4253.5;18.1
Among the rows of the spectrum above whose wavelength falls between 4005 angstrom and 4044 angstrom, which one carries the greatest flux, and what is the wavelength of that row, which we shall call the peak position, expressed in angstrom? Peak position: 4039.0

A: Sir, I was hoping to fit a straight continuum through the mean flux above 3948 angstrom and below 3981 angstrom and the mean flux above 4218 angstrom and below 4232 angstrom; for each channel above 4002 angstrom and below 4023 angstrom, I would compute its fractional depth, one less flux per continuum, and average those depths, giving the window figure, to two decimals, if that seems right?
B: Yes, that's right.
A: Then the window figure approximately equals -0.28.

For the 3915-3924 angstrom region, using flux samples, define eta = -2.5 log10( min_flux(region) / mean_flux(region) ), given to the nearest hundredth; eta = 0.13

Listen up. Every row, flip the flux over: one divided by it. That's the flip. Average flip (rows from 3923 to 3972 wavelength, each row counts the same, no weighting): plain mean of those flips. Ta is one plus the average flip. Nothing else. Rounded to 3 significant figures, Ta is 1.08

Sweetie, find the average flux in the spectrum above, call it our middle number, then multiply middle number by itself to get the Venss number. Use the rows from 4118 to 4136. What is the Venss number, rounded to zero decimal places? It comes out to 353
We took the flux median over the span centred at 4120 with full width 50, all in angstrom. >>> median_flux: 17.6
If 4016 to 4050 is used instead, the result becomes 19.0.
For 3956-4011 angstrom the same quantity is 16.0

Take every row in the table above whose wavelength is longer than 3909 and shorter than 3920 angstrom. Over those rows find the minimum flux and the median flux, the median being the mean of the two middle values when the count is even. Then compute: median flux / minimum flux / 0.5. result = 2.27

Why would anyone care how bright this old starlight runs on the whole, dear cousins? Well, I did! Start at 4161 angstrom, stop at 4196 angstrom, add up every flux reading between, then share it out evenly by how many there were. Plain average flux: 18.9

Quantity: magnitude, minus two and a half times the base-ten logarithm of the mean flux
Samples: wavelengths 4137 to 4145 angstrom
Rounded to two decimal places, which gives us -3.23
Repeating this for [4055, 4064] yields -3.17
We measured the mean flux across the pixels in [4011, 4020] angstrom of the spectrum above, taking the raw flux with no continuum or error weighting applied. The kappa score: 20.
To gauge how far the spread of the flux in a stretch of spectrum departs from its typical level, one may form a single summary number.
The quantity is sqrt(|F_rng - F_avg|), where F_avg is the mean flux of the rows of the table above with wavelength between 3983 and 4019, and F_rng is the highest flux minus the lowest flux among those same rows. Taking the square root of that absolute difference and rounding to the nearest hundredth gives 3.58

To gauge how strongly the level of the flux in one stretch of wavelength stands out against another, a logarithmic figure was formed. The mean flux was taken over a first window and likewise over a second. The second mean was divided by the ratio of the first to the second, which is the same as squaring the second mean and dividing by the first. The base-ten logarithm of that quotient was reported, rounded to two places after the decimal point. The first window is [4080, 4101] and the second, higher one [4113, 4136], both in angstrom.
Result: 1.32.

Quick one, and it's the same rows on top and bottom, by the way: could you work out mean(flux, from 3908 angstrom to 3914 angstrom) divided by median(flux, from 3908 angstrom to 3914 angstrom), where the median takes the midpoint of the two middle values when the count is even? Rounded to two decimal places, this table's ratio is 1.00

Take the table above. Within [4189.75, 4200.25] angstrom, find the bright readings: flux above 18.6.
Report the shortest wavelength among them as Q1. 4190.5 angstrom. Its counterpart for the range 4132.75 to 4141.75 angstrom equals 4133.5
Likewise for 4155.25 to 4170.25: 4160.5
